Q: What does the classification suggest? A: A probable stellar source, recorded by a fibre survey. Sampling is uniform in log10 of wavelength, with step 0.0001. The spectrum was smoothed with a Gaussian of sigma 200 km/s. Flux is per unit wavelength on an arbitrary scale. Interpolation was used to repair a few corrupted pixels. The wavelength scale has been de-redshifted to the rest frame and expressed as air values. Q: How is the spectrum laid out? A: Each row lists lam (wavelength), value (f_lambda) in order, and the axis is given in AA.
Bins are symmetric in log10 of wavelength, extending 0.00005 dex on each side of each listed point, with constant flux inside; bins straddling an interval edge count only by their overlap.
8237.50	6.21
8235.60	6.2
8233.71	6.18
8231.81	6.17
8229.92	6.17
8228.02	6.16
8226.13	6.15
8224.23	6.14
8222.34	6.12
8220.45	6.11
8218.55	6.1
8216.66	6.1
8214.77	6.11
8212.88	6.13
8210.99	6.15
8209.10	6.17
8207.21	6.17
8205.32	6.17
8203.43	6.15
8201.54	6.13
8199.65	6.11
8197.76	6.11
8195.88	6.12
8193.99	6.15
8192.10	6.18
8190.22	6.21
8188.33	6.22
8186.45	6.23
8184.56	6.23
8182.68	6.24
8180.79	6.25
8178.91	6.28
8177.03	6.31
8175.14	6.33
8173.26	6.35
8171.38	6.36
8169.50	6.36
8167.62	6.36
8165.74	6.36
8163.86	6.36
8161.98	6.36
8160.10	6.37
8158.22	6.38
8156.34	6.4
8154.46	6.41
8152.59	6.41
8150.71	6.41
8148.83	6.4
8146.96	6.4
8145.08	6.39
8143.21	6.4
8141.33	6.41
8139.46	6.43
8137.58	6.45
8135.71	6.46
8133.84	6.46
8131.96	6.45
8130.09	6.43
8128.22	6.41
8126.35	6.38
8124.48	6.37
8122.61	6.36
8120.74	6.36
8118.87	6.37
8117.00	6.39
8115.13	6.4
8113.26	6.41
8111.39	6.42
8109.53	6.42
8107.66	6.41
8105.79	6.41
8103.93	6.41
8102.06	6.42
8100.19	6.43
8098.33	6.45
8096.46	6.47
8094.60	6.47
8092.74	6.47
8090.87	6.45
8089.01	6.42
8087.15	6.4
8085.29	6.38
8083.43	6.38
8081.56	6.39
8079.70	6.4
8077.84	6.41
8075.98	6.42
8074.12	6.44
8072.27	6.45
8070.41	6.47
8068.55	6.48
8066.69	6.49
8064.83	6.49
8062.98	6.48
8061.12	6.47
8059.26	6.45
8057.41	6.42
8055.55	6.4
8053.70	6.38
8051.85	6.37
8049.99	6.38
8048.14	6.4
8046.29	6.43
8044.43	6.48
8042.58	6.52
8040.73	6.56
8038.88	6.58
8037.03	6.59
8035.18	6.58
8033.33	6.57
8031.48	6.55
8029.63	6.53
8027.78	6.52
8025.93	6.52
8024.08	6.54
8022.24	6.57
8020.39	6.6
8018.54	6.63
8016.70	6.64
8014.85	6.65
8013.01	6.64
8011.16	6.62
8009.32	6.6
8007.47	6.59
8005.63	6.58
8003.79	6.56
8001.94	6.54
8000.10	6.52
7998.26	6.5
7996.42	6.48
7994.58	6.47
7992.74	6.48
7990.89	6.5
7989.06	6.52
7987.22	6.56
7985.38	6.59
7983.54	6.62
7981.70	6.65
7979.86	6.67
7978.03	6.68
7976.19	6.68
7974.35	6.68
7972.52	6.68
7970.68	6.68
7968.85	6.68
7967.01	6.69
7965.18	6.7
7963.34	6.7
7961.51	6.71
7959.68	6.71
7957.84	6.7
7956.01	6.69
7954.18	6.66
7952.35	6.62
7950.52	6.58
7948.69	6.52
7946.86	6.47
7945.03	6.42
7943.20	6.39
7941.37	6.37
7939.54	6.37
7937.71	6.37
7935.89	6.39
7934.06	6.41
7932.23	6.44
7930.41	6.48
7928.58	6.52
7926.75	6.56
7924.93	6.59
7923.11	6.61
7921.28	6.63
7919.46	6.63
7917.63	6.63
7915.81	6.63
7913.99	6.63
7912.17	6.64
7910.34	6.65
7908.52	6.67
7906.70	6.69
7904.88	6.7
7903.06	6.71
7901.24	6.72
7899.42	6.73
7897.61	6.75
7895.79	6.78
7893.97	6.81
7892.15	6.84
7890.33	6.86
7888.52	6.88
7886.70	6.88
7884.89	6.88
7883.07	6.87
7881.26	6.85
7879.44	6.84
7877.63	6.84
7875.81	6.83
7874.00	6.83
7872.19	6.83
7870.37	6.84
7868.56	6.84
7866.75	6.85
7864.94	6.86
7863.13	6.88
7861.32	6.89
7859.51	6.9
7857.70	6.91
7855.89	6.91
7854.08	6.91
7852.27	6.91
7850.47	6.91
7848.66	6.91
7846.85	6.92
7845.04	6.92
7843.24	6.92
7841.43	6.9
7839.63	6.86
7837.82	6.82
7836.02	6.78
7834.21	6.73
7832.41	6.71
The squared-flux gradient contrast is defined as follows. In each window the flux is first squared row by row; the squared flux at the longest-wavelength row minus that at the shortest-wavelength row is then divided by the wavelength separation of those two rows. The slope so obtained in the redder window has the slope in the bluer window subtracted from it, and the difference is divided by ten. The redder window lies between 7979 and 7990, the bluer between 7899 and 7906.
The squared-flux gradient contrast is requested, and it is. -0.014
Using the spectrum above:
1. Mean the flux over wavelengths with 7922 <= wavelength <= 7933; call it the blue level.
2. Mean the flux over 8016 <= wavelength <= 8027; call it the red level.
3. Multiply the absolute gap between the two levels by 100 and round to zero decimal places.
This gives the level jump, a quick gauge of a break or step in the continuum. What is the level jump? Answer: 5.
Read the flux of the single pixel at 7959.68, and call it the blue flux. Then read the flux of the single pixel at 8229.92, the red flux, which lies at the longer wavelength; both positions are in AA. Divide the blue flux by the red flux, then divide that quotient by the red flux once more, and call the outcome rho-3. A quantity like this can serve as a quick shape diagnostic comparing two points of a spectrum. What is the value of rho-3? 0.176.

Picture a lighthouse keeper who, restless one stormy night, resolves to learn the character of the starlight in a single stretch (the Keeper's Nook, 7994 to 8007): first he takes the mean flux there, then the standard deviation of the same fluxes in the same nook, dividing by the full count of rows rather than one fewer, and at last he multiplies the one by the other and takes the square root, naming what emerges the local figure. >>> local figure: 0.50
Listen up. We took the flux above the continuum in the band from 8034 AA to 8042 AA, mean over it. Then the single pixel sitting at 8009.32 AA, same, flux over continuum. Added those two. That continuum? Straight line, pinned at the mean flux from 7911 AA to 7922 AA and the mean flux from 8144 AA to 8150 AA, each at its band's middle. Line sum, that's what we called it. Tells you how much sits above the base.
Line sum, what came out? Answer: 0.13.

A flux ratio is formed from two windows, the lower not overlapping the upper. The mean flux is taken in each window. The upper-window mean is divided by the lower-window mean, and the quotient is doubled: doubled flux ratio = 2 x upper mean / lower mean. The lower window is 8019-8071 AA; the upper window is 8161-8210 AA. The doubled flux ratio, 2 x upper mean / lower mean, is 1.92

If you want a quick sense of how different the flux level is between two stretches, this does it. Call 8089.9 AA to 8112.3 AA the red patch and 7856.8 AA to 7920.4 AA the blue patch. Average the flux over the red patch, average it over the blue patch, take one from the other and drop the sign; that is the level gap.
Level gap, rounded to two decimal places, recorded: 0.35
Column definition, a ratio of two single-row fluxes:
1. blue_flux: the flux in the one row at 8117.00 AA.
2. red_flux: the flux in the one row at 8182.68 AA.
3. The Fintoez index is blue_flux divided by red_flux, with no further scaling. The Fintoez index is 1.02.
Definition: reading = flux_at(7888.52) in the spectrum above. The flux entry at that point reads 6.88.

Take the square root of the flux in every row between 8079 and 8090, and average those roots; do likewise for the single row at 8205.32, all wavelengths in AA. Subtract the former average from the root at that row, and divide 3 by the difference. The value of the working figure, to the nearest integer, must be -67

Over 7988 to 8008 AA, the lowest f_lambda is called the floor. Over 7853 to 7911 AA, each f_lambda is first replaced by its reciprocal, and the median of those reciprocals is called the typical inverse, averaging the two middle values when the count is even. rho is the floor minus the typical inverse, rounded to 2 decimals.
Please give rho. 6.32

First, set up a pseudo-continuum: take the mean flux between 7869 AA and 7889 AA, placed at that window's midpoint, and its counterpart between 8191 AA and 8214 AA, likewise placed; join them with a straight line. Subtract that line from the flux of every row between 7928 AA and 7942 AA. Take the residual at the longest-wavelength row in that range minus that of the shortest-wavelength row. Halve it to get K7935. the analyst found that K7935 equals -0.06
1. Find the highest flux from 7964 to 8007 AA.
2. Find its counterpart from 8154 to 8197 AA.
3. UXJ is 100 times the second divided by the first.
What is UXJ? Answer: 95.7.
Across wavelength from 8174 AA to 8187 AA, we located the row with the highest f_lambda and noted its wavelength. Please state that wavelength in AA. 8175.14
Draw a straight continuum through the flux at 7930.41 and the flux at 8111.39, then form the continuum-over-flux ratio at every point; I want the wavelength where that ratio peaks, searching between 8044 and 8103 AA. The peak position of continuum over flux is 8051.85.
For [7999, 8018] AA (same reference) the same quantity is 8000.10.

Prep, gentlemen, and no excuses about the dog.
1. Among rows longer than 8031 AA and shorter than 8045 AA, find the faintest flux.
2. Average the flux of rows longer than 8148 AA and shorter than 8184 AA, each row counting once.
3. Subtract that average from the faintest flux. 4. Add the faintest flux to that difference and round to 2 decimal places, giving 6.61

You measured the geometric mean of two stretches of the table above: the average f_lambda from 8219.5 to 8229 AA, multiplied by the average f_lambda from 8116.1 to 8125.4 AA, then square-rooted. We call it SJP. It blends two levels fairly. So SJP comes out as 6.25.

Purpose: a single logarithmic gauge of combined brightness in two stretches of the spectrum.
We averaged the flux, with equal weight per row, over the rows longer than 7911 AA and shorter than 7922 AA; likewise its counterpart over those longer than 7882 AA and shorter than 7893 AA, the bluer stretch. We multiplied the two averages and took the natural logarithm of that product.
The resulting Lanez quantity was 3.82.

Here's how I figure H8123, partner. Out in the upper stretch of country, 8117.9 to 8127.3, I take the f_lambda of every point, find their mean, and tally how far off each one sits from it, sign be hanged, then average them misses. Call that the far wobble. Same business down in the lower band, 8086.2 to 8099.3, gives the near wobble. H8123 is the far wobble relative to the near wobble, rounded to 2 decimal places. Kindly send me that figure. 0.30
